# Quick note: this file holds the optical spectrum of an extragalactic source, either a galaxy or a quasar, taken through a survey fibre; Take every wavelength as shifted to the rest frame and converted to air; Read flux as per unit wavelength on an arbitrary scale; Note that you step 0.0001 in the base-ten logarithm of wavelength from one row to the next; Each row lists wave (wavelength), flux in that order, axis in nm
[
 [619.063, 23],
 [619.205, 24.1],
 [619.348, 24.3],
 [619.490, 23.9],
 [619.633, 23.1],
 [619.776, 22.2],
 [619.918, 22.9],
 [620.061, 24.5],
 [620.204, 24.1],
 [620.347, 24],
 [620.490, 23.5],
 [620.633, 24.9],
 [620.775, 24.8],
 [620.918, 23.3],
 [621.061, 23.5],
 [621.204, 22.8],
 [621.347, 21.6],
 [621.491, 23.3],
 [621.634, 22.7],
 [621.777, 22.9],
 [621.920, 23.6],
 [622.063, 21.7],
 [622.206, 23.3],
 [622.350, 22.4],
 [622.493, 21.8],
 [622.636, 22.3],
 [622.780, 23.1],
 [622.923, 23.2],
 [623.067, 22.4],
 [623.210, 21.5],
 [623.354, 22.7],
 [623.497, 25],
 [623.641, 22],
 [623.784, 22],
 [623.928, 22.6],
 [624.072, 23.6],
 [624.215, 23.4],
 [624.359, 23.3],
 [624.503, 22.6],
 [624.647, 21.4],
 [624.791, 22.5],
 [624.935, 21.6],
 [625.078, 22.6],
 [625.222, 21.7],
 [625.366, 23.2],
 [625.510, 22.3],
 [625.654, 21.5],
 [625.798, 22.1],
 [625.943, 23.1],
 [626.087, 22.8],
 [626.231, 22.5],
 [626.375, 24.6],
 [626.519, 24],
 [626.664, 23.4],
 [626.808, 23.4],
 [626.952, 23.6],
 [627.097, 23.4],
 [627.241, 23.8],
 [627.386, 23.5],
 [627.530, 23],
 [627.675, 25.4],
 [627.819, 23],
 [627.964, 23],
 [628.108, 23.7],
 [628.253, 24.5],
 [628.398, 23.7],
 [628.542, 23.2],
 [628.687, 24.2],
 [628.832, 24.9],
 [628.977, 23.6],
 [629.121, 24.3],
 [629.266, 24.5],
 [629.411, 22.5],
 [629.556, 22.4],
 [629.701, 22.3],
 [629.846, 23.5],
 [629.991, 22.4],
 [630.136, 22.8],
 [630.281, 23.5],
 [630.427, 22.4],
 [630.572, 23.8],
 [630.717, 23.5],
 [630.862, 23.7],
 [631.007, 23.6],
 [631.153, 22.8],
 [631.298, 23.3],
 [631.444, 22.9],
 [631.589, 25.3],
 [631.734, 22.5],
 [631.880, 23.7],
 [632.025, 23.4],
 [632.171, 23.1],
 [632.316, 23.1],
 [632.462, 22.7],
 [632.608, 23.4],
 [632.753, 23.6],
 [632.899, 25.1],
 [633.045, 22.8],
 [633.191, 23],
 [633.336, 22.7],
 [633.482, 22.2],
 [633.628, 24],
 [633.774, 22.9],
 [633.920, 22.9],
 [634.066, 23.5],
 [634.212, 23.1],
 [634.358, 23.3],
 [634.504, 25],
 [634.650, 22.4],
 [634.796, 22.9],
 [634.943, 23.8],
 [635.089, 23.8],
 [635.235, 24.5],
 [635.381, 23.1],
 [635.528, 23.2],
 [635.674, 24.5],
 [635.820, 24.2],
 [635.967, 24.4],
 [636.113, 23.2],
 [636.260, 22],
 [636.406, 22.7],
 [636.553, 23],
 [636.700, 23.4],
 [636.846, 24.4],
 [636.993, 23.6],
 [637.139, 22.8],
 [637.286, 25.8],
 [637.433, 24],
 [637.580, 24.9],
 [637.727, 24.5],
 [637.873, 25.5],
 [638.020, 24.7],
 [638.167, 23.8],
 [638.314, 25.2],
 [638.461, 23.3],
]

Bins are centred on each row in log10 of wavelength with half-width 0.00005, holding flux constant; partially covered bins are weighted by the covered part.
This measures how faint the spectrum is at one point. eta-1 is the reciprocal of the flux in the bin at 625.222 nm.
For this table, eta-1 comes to 0.0461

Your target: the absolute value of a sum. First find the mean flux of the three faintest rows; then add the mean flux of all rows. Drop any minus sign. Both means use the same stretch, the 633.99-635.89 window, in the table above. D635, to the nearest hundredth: 46.44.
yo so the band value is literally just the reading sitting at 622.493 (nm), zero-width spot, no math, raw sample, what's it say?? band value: 21.8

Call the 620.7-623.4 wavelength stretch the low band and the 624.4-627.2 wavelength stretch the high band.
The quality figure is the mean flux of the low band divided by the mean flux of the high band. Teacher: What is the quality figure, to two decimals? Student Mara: 1.00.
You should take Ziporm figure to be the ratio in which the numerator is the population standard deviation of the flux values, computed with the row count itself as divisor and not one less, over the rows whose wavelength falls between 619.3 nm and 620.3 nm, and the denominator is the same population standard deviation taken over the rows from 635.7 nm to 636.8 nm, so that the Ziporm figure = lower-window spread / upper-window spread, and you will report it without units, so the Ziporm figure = 1.02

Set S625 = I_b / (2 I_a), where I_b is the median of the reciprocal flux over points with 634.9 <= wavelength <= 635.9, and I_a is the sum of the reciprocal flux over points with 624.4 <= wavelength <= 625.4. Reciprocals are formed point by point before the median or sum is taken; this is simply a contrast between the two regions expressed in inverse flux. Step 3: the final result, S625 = 0.0667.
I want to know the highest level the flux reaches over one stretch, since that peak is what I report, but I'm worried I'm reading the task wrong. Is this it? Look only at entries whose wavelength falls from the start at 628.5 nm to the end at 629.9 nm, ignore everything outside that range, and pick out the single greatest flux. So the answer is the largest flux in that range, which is 24.9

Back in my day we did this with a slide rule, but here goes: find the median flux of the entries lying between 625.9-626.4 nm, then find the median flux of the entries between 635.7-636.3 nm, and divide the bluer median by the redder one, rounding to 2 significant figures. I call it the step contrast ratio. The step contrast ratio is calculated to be 0.97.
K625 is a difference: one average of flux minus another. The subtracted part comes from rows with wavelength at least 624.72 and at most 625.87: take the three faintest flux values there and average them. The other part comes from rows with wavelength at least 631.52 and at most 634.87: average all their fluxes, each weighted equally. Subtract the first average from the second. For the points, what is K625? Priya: 1.7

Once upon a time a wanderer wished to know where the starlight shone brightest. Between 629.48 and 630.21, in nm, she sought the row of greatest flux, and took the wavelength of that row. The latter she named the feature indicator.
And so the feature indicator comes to 629.846 nm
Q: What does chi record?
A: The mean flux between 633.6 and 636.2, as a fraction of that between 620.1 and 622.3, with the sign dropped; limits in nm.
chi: 1.01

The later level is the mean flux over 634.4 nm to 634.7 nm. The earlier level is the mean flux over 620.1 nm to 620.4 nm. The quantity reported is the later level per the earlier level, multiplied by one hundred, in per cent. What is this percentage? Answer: 99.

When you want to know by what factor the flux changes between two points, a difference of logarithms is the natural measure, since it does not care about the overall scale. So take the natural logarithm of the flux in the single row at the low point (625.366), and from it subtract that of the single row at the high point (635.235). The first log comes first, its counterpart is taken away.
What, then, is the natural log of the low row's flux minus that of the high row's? -0.05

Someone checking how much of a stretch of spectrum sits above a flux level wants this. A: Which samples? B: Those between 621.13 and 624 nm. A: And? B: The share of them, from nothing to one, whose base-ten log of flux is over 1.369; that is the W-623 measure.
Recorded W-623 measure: 0.1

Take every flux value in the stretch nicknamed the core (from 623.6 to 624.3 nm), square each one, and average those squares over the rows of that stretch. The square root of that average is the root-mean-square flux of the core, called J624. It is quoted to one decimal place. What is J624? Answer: 22.7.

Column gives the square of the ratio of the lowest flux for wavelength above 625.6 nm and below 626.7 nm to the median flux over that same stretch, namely 0.88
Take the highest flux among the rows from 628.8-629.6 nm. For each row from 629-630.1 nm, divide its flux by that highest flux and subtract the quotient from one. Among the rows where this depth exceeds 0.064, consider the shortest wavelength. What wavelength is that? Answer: 629.411 nm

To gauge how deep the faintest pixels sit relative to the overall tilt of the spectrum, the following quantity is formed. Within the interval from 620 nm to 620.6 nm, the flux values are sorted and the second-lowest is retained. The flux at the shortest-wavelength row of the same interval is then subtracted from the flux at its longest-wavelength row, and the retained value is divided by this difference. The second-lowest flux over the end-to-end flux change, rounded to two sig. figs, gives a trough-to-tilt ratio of -24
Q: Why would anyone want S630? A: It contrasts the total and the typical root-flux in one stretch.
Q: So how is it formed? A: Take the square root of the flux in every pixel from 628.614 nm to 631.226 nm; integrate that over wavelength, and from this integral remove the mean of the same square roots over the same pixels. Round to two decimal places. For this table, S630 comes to 7.79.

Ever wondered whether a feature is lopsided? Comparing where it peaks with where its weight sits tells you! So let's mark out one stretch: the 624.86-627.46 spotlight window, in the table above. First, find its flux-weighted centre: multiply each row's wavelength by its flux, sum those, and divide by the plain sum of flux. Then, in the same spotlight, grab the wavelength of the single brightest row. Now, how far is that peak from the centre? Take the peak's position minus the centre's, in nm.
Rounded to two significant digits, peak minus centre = 0.20 nm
